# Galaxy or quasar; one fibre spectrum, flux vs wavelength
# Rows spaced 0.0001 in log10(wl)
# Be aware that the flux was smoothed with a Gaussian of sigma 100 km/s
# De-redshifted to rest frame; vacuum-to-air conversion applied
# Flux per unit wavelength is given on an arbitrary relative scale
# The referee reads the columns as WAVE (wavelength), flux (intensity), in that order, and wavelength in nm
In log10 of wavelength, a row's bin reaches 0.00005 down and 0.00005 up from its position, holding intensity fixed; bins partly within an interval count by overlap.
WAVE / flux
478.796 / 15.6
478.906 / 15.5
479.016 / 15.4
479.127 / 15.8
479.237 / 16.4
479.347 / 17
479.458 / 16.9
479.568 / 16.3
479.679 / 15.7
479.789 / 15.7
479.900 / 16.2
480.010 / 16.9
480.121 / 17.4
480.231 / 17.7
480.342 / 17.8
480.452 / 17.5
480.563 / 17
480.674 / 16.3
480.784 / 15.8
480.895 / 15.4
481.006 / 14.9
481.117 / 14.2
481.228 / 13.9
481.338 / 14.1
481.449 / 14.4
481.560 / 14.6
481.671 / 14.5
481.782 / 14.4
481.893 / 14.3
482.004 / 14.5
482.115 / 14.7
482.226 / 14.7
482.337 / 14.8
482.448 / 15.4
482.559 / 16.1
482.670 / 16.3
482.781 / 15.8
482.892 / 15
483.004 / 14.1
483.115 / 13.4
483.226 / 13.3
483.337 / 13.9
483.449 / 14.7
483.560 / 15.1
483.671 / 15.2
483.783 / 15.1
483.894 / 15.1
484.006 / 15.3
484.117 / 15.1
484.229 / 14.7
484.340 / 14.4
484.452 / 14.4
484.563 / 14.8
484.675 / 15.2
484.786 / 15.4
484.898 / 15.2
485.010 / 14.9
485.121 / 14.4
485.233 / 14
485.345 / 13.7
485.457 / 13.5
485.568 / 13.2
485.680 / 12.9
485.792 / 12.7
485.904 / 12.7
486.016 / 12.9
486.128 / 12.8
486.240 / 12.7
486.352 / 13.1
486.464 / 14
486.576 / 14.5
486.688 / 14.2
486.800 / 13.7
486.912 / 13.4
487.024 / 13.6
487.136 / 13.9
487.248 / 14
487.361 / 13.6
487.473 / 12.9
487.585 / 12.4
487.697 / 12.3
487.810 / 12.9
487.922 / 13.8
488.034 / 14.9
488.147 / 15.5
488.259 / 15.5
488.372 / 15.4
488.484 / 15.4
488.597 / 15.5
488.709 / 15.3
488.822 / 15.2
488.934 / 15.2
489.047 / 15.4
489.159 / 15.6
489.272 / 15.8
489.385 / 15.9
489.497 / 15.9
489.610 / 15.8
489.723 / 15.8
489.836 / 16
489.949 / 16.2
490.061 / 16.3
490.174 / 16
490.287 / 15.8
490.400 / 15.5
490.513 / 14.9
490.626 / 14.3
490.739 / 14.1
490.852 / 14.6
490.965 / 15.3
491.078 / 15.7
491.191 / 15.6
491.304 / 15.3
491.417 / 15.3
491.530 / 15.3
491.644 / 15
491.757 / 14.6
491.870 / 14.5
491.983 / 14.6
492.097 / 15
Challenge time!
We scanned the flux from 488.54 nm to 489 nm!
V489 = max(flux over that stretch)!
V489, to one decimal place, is 15.5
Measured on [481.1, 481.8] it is 14.6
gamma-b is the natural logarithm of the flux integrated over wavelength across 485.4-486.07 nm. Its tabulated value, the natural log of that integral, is 2.16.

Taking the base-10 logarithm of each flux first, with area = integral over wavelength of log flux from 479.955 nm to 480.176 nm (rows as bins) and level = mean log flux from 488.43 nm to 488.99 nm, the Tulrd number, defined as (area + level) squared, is 2.13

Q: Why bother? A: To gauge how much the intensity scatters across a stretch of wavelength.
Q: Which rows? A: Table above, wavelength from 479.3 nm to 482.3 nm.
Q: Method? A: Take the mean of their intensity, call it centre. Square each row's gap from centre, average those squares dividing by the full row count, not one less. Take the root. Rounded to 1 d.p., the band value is 1.2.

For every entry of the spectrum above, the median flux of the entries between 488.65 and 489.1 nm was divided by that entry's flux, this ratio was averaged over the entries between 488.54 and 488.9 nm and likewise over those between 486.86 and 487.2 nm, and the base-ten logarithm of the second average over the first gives 0.05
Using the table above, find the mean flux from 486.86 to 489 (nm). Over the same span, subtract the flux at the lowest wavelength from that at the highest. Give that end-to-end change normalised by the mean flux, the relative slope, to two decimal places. 0.13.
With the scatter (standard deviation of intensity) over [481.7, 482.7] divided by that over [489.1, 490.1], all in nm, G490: 3.4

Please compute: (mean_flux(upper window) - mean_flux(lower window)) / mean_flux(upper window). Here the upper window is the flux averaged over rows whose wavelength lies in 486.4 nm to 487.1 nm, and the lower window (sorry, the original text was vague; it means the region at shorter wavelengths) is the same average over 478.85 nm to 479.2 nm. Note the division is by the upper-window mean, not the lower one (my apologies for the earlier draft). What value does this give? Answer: -0.12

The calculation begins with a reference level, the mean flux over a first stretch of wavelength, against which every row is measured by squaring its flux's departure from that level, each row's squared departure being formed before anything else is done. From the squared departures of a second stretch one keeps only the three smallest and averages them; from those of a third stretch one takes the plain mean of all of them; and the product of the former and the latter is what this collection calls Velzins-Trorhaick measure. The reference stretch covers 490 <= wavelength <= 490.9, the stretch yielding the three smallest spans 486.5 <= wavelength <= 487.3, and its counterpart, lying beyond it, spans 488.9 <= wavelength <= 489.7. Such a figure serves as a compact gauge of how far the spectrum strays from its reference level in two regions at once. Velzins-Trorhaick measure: 0.27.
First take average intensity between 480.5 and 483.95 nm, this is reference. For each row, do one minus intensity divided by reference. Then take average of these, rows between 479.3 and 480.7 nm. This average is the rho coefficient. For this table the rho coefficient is -0.13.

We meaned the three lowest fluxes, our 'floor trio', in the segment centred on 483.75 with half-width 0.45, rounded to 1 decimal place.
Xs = 14.6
